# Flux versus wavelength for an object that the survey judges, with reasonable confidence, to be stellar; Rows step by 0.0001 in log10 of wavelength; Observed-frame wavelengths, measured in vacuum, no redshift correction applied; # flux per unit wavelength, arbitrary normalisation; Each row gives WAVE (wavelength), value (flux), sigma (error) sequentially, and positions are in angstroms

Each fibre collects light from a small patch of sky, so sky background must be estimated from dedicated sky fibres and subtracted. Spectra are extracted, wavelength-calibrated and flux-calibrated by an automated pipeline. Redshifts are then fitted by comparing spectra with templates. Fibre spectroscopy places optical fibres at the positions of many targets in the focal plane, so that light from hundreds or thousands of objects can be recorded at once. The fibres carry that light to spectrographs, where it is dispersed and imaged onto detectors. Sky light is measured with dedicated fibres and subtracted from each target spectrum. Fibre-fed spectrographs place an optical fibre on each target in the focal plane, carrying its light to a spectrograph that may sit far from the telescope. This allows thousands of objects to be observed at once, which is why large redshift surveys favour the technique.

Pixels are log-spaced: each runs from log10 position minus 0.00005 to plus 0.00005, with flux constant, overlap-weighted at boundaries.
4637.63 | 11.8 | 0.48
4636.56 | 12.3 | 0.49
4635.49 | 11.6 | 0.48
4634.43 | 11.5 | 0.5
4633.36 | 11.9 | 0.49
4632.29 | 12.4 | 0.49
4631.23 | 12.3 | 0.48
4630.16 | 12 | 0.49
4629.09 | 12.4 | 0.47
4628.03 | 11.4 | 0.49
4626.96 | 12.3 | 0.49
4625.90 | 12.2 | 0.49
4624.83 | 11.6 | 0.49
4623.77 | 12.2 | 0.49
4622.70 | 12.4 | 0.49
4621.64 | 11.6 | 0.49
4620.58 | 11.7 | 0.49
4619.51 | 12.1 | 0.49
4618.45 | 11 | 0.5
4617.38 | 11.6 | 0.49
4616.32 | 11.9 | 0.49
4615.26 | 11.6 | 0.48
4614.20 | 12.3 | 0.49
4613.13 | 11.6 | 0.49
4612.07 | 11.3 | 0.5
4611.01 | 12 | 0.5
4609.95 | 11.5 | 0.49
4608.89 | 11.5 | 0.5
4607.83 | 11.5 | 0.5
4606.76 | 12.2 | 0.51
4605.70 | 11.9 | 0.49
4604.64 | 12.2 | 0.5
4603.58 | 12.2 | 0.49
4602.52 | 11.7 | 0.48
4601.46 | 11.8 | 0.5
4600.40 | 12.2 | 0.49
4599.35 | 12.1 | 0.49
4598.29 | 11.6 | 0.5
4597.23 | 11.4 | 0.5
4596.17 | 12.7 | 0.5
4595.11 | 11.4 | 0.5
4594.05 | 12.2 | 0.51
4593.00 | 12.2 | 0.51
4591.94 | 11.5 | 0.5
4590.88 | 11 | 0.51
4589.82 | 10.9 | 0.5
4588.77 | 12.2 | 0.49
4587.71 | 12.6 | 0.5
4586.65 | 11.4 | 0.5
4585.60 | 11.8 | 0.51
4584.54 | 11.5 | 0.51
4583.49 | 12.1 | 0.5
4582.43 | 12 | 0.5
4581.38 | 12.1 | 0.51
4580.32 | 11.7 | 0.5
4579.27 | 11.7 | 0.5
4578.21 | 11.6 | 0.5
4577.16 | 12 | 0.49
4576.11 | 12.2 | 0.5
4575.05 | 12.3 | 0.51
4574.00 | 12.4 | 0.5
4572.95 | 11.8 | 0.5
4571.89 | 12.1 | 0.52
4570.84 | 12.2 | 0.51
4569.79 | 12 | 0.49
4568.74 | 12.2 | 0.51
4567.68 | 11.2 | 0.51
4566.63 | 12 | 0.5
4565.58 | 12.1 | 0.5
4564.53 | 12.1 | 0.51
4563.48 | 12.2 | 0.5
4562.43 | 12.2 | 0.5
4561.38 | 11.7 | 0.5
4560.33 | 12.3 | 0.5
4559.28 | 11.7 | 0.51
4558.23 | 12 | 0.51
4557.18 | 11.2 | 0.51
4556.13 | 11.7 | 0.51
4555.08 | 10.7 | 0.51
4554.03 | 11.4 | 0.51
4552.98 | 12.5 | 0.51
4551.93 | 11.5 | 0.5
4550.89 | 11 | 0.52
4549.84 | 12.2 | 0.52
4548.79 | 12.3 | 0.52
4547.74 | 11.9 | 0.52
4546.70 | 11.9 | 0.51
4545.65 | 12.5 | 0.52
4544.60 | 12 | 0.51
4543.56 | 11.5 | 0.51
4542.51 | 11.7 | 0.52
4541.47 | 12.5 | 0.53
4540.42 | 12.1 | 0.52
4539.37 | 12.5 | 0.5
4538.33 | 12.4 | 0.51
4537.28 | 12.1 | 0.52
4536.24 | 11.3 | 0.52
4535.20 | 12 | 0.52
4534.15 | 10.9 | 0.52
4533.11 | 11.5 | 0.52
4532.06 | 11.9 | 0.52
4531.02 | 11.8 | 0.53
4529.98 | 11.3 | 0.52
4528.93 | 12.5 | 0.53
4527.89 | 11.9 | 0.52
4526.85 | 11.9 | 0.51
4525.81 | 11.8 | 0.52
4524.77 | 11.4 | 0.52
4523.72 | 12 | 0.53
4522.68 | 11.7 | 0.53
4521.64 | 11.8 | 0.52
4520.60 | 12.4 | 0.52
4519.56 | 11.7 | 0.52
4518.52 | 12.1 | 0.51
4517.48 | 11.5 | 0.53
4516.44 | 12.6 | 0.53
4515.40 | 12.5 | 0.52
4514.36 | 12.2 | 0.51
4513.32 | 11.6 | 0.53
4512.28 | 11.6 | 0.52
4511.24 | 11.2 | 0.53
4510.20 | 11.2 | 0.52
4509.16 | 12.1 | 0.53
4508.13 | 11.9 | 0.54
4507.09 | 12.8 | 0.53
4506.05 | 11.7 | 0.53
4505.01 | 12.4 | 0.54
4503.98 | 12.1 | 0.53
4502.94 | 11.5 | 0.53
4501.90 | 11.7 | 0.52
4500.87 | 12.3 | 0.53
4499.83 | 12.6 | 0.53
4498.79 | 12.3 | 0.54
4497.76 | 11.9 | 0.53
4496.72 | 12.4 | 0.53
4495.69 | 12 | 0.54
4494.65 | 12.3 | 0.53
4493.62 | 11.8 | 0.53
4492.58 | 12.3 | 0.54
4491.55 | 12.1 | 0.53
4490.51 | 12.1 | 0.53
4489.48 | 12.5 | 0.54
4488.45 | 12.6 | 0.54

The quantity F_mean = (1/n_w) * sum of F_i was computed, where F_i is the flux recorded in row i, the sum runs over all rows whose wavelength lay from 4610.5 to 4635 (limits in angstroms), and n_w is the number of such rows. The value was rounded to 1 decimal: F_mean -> 11.9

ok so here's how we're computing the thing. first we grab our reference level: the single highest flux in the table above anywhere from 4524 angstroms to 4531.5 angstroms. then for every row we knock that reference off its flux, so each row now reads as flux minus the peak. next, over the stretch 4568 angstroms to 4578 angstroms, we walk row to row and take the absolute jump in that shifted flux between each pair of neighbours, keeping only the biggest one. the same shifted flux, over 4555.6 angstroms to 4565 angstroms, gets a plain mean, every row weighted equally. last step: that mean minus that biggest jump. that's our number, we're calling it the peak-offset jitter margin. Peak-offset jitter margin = -1.2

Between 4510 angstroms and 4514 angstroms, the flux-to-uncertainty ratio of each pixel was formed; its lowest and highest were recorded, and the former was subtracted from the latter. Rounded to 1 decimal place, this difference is 1.2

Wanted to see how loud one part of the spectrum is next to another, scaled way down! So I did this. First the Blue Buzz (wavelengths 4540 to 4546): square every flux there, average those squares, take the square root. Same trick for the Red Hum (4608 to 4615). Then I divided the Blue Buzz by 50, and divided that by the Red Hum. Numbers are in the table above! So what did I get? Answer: 0.0206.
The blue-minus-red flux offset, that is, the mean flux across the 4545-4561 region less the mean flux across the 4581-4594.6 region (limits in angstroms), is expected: -0.02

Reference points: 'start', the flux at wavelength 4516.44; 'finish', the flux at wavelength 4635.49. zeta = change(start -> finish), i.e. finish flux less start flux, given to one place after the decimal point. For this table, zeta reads -1.0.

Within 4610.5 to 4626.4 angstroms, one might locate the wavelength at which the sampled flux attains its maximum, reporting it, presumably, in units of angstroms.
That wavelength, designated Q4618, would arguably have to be 4622.70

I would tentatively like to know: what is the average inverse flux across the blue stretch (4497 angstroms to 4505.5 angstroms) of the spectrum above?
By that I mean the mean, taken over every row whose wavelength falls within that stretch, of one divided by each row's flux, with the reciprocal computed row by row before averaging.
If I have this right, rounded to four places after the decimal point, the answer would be 0.0827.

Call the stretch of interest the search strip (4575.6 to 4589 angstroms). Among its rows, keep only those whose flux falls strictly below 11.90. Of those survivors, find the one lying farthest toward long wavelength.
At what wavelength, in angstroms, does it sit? 4586.65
